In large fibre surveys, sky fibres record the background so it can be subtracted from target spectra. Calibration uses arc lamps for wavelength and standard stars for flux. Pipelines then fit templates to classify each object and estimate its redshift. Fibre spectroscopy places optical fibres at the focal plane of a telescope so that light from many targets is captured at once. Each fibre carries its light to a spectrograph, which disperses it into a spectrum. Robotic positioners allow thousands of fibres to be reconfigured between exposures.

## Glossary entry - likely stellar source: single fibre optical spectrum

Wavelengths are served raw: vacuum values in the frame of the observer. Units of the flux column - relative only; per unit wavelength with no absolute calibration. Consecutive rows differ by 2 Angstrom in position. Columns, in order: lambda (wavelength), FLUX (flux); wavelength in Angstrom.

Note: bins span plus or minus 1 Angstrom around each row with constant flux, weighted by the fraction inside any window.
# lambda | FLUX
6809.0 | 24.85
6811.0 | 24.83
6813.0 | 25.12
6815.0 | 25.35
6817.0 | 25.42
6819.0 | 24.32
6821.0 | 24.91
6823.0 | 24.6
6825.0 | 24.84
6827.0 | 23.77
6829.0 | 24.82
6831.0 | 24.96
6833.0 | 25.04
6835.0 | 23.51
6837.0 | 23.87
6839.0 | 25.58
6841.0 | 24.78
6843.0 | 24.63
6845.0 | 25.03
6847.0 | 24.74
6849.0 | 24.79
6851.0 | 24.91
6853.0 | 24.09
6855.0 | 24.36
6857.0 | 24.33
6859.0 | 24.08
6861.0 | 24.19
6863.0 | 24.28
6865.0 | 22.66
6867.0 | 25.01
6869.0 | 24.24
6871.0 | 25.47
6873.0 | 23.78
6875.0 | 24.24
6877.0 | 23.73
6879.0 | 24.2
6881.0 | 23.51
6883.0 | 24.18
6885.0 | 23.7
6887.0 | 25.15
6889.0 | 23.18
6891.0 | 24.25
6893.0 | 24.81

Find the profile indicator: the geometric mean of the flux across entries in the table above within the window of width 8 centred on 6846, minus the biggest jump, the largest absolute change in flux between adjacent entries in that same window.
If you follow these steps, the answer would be 24.4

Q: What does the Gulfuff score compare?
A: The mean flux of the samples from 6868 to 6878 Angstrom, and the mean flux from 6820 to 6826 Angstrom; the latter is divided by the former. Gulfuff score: 1.02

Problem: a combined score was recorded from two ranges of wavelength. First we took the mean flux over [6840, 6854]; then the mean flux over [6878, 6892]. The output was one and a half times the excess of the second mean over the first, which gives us -1.0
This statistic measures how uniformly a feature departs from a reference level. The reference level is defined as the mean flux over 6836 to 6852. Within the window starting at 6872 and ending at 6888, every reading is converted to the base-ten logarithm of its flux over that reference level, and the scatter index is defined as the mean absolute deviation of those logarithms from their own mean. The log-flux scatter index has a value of 0.0069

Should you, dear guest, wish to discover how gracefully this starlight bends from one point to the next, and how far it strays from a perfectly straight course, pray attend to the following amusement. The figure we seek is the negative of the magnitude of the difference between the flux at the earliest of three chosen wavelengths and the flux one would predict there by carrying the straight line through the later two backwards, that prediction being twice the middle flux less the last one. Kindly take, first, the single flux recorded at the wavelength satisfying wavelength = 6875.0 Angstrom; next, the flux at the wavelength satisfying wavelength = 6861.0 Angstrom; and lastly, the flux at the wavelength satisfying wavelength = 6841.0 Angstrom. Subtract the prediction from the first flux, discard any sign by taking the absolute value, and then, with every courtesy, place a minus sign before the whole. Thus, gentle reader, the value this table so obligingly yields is -0.64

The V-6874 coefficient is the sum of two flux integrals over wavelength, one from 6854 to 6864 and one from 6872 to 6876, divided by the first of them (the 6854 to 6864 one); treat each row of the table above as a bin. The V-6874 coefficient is 1.4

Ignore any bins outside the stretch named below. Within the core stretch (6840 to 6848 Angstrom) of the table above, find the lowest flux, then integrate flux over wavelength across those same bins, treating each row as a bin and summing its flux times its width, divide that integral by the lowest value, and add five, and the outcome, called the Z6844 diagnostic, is 13.1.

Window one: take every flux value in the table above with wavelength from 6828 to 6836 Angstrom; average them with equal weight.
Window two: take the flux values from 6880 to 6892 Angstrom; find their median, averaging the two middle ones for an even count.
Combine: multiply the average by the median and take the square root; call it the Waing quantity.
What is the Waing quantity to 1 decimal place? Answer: 24.3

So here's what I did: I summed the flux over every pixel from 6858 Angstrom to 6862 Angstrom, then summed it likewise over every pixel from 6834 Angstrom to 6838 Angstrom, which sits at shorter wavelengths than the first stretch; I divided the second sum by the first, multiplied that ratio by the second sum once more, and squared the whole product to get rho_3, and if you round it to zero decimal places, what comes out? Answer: 2163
